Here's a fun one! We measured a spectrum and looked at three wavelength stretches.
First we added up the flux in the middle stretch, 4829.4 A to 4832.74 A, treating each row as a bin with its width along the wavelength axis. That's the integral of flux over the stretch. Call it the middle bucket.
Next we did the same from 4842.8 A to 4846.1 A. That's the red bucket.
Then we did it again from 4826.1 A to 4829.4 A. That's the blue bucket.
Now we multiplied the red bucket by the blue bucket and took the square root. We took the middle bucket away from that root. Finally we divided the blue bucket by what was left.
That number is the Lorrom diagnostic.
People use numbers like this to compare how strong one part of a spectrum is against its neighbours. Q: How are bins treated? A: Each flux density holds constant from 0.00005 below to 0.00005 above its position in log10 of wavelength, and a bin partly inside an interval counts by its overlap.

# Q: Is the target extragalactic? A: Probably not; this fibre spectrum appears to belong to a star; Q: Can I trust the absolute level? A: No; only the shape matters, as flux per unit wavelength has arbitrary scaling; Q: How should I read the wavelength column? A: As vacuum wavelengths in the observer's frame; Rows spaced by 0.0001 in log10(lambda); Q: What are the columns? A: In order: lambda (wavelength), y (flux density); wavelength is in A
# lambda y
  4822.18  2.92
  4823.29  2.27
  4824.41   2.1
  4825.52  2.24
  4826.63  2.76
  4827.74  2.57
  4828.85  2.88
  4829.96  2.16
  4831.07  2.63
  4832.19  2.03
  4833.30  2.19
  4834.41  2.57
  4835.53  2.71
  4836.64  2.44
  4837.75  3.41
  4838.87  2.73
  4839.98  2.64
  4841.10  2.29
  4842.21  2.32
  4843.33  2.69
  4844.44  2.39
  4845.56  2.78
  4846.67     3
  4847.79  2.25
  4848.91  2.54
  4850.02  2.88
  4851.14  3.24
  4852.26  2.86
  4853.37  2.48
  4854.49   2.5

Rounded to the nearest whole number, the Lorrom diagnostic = 7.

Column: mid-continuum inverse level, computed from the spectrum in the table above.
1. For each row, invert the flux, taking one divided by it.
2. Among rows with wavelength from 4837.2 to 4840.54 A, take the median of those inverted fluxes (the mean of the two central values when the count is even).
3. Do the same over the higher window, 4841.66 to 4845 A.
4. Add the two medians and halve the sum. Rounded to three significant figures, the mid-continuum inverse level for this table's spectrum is 0.392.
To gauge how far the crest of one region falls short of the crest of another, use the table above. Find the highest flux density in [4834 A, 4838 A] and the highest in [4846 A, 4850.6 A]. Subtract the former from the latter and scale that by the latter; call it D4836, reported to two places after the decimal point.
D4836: -0.14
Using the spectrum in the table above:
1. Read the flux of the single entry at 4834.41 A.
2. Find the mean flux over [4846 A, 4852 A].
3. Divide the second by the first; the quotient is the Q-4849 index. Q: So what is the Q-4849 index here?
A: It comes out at 1.08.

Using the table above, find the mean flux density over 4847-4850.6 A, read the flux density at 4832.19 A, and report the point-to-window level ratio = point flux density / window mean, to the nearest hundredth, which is 0.79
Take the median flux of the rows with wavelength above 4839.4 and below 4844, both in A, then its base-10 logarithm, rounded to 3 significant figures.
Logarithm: 0.394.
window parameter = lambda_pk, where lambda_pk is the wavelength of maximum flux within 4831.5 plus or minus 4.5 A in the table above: 4828.85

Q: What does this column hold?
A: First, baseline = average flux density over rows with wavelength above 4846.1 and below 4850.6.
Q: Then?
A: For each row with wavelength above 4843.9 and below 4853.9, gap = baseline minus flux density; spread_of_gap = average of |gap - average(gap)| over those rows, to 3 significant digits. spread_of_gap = 0.265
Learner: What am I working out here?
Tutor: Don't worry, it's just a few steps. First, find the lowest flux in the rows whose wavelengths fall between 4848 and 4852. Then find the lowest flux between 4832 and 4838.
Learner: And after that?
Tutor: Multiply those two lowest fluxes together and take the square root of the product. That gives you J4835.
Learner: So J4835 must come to 2.27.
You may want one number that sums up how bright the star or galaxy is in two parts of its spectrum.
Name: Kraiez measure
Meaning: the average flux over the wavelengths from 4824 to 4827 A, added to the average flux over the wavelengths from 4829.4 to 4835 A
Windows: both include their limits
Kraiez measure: 4.7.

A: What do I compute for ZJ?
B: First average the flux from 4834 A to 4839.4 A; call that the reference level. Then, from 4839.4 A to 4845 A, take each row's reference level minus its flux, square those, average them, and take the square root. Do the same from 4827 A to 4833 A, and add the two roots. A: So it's 0.80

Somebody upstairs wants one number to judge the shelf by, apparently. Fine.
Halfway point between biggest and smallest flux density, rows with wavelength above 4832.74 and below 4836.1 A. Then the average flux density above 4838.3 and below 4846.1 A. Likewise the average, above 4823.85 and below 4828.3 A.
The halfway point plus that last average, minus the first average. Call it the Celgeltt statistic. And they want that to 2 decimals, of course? 2.32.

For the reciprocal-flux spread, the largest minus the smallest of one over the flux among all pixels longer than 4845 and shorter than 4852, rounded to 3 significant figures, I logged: 0.136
